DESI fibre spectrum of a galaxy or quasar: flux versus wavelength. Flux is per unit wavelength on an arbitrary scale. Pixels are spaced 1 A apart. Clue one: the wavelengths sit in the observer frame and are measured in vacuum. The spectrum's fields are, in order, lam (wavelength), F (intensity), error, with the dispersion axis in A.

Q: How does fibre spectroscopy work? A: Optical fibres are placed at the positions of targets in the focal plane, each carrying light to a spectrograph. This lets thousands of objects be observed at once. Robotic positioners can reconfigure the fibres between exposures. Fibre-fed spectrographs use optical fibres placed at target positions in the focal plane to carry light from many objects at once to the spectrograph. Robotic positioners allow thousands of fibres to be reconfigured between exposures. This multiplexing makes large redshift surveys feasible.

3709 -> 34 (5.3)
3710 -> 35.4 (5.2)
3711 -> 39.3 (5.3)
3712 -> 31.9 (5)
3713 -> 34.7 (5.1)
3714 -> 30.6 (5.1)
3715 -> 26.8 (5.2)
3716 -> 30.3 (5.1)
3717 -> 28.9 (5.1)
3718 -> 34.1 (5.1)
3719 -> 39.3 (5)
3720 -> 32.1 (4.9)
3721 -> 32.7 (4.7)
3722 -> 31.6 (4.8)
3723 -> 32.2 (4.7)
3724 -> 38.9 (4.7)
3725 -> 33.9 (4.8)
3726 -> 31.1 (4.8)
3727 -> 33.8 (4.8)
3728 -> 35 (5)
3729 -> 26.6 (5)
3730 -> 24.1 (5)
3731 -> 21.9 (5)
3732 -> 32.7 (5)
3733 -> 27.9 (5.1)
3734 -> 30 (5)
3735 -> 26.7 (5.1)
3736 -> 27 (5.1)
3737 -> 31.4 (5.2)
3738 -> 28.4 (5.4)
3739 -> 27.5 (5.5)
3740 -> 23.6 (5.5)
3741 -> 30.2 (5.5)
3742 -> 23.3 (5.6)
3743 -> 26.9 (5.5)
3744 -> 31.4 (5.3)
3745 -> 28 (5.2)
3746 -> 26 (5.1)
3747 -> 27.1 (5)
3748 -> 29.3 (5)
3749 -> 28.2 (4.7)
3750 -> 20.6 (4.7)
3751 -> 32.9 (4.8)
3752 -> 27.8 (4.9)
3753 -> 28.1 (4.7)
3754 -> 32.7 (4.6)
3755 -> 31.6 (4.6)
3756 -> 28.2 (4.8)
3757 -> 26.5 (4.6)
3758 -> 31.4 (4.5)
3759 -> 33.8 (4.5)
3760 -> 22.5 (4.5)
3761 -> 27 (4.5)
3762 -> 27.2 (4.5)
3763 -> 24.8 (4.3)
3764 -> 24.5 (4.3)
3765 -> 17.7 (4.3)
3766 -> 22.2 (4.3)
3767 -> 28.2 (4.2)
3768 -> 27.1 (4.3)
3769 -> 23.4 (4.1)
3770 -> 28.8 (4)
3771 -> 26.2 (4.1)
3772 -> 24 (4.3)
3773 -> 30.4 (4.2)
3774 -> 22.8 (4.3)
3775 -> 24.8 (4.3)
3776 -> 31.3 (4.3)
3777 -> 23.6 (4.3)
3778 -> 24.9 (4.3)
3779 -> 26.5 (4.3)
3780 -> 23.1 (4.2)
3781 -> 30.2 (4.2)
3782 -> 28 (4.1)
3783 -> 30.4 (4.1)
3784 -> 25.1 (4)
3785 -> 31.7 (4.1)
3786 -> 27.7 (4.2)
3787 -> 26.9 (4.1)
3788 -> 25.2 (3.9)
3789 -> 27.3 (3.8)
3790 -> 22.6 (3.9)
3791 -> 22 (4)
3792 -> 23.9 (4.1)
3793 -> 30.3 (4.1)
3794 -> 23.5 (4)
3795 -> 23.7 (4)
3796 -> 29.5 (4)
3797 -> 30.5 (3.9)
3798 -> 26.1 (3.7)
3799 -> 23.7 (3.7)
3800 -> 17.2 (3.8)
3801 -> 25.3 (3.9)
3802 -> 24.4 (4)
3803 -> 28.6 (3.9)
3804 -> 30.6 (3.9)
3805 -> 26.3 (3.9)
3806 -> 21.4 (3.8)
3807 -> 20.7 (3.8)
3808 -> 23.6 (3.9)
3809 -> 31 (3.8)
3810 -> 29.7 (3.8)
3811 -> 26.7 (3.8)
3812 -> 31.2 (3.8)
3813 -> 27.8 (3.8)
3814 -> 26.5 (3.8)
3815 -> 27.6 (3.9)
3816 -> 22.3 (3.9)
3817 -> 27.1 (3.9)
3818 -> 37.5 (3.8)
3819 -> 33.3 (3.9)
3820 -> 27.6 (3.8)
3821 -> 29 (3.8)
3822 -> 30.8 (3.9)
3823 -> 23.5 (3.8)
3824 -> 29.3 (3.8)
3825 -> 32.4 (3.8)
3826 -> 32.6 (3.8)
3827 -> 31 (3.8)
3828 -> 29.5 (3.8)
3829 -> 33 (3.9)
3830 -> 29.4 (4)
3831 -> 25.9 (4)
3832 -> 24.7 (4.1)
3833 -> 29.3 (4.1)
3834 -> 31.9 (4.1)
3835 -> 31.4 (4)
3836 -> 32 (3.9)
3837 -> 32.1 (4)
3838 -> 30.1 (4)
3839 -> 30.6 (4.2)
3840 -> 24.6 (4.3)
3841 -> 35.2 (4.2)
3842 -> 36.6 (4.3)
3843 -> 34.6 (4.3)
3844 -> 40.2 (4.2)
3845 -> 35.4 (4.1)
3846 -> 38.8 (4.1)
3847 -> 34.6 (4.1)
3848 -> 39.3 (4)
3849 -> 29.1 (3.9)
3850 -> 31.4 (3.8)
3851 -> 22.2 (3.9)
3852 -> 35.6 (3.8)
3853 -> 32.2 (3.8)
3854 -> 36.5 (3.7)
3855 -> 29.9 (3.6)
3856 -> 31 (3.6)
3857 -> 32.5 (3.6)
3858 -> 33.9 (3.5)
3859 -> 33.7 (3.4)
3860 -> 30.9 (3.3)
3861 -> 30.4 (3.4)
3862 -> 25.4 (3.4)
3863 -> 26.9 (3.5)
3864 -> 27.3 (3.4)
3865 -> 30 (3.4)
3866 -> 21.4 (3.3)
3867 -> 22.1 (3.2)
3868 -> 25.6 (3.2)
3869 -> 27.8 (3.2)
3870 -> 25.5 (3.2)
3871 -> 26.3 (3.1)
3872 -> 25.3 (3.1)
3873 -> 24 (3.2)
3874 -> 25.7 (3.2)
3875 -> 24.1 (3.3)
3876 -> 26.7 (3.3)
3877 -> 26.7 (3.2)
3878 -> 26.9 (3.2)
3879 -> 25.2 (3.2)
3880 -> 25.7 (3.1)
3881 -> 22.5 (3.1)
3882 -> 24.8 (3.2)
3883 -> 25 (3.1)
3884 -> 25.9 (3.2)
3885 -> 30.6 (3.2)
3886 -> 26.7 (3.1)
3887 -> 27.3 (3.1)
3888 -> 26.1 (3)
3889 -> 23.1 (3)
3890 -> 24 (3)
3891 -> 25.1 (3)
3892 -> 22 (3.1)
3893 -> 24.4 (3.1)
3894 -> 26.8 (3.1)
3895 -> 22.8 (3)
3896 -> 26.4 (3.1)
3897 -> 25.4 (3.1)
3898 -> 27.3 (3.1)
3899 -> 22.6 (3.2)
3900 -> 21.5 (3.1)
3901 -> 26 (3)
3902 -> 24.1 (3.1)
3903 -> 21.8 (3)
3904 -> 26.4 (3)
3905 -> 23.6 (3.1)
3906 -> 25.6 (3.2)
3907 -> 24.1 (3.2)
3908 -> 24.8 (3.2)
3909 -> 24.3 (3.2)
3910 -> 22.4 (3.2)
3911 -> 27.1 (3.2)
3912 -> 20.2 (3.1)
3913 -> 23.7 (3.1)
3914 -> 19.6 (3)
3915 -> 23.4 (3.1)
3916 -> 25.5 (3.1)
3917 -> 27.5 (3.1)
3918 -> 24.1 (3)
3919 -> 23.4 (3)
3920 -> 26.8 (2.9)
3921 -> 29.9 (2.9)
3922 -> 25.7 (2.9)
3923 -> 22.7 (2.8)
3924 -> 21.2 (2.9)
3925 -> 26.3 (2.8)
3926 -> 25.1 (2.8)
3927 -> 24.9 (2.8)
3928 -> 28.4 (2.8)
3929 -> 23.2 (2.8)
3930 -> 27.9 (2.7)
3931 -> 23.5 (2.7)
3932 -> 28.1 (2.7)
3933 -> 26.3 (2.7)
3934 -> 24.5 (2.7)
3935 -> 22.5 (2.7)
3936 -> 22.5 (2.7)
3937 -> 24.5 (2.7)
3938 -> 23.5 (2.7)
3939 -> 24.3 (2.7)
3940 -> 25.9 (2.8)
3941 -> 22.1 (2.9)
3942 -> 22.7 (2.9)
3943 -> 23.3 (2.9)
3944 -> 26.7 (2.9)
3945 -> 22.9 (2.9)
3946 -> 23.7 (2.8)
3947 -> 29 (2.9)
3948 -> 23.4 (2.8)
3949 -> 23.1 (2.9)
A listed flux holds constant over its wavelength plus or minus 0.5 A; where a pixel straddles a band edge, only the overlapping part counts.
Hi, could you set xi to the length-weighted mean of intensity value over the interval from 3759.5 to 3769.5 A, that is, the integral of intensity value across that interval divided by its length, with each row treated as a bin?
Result 24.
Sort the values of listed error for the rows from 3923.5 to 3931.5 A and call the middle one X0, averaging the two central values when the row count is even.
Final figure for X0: 2.80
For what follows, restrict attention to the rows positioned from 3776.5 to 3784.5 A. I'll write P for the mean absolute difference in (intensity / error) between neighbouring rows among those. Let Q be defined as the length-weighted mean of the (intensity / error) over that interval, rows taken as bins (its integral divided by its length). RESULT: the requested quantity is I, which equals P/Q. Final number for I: 0.12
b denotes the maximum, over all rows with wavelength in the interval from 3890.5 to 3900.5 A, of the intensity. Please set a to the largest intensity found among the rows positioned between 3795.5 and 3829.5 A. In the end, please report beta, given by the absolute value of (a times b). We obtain 1024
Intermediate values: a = 37.5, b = 27.3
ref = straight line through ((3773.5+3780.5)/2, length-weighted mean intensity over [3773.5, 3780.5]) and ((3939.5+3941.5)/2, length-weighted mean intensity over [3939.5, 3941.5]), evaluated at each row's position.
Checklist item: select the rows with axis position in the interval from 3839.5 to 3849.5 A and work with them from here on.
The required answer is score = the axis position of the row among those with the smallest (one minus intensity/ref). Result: 3844 A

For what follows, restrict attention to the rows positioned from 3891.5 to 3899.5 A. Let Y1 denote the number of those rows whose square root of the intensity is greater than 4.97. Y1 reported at 4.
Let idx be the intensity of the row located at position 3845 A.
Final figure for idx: 35.4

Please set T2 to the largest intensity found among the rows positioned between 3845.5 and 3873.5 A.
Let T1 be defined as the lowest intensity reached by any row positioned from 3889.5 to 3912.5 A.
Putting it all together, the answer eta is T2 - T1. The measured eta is 19.1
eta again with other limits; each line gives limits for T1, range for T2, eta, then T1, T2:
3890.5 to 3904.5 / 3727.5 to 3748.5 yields 13.5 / 21.5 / 35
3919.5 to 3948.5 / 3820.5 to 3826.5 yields 11.4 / 21.2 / 32.6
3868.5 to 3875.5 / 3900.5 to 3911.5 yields 3.1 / 24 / 27.1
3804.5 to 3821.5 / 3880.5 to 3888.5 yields 9.9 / 20.7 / 30.6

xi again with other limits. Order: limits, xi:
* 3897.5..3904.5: 24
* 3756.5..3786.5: 27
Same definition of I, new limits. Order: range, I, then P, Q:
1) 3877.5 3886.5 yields 0.08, 0.65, 8.2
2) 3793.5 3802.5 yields 0.15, 0.95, 6.4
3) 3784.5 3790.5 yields 0.10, 0.68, 6.7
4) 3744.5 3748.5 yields 0.06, 0.35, 5.4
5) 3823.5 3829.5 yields 0.06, 0.48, 8.2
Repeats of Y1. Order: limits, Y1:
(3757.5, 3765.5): 5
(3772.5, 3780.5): 5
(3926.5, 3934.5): 5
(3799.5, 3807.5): 4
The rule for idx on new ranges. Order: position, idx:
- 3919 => 23.4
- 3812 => 31.2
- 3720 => 32.1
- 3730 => 24.1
